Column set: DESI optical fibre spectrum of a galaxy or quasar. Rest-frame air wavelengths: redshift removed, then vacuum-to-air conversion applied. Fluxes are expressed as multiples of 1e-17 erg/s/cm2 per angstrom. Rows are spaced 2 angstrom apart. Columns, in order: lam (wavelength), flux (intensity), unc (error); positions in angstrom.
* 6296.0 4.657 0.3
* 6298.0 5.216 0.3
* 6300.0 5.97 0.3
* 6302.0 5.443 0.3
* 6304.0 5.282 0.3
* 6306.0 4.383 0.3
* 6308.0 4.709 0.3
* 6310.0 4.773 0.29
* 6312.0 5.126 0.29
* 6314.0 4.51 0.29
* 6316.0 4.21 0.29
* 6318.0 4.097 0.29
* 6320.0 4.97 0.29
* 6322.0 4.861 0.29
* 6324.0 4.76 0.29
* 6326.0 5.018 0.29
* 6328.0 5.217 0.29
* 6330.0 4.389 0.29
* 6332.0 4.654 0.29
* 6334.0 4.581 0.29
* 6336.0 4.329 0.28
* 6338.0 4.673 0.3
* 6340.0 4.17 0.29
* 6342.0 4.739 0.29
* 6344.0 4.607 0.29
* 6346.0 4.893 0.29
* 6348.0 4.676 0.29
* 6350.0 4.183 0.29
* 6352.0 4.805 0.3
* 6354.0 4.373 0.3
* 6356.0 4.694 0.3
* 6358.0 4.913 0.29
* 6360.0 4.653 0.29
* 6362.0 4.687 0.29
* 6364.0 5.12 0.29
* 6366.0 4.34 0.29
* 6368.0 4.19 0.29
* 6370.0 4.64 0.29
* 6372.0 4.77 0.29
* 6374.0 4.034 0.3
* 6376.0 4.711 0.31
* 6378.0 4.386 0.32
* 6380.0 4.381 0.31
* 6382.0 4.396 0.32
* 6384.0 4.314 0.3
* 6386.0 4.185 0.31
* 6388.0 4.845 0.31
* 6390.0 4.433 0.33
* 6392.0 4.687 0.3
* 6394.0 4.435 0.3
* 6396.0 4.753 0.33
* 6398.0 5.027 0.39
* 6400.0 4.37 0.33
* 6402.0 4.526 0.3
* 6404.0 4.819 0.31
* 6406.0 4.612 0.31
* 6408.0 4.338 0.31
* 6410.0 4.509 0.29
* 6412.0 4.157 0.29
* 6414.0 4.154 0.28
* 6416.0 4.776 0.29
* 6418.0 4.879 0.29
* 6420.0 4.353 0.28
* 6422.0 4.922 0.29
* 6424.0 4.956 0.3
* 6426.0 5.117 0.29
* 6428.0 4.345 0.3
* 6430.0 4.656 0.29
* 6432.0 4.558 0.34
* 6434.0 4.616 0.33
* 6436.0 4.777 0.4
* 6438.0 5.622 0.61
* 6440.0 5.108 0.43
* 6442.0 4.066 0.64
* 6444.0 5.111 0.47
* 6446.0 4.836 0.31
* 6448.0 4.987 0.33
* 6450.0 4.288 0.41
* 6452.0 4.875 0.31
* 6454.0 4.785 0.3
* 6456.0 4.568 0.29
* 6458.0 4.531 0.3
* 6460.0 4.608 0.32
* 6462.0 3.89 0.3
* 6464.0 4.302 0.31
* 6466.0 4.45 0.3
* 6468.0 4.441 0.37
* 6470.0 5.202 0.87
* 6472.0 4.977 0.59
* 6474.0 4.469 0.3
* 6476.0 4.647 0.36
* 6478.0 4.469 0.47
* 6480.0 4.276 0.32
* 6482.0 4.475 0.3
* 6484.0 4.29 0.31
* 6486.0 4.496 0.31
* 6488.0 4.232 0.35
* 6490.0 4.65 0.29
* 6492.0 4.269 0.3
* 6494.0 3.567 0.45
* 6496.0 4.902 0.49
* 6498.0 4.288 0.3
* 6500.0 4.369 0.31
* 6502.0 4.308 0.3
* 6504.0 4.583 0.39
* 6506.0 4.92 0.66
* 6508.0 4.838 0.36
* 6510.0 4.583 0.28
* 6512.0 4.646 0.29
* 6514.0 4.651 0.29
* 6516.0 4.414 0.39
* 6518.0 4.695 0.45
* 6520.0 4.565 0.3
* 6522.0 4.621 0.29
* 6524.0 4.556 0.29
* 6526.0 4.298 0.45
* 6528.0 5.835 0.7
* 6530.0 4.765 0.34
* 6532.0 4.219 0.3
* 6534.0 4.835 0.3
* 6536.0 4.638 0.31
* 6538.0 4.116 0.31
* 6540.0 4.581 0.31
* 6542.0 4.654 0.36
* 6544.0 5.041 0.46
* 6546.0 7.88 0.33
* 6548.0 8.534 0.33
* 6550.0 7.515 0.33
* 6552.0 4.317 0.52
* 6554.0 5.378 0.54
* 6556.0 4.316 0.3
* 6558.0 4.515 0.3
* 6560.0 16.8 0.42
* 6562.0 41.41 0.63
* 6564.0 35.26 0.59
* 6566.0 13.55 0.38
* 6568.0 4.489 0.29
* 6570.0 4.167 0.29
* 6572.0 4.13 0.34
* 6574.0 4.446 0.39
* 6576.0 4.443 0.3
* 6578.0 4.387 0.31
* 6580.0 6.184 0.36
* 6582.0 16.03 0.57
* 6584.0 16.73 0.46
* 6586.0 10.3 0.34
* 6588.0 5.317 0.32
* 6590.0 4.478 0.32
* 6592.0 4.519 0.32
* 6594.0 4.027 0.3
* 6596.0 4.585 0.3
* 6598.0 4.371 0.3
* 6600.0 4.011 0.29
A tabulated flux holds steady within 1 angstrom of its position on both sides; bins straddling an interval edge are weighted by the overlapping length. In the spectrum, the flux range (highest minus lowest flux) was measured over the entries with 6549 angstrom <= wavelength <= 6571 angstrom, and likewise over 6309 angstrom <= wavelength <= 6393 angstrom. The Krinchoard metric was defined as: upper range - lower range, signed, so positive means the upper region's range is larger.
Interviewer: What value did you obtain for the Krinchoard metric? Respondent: 36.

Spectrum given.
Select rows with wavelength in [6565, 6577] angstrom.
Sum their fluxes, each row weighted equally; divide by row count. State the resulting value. 5.9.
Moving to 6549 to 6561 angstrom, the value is 7.1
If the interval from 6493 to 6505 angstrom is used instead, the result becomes 4.3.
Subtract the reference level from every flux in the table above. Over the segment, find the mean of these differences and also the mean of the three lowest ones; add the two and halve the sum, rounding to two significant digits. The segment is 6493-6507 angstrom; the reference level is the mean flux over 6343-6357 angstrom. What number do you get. -0.37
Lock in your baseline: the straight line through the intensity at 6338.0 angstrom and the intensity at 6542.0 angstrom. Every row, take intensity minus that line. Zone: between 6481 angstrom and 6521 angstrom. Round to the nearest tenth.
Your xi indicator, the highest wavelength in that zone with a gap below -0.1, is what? 6516.0 angstrom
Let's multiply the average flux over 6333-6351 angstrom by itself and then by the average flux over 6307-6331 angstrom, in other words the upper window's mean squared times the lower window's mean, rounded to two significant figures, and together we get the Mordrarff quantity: 97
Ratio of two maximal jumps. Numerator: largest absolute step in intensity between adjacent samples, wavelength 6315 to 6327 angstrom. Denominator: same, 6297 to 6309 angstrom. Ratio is 0.97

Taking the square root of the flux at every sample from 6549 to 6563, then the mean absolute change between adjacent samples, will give 0.92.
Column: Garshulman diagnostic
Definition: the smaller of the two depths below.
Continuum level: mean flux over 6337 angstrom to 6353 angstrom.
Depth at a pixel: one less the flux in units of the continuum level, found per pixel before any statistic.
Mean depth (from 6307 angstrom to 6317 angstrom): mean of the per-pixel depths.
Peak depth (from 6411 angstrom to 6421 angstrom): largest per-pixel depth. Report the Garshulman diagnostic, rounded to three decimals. -0.016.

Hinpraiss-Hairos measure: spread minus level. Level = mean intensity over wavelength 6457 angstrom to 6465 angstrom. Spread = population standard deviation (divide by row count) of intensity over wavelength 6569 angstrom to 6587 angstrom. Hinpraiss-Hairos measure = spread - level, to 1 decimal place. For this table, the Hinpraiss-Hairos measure 0.6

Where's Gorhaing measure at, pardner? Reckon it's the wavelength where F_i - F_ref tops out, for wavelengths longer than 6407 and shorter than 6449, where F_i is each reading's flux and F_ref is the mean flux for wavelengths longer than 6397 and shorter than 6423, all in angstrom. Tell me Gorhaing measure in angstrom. 6438.0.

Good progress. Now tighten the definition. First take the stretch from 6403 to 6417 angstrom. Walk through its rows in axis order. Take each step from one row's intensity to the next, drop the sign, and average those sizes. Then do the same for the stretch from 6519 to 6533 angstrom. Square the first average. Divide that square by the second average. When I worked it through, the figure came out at 0.13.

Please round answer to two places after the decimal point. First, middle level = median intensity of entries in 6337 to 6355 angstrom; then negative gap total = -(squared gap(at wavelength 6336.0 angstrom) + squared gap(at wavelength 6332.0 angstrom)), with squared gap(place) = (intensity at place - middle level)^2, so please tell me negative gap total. -0.12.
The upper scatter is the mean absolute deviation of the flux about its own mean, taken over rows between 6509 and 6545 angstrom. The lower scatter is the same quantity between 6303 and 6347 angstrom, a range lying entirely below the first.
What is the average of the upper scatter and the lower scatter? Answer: 0.237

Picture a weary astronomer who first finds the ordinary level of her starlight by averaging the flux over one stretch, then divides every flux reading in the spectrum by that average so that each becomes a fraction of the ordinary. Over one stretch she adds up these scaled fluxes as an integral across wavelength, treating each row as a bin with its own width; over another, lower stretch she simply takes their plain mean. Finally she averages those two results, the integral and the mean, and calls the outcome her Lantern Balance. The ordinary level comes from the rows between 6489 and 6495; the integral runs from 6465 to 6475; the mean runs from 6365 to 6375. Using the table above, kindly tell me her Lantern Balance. 6.18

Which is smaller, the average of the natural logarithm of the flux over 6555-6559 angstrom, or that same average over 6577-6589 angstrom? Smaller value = 1.48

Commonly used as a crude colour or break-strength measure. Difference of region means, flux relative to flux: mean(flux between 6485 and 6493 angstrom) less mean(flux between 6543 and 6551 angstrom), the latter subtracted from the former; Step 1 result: -2.8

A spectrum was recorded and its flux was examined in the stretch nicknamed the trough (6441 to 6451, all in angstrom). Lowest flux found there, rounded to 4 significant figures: 4.066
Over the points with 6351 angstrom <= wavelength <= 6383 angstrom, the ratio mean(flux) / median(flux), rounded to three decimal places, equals 0.983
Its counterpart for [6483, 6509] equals 1.016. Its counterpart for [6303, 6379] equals 0.992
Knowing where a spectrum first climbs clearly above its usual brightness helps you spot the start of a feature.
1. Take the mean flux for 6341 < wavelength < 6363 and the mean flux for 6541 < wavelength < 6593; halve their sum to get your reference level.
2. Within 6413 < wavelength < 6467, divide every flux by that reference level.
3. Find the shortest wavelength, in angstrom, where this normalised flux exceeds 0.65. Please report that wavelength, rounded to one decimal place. 6416.0 angstrom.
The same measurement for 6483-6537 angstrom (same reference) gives 6490.0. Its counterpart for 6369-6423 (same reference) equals 6370.0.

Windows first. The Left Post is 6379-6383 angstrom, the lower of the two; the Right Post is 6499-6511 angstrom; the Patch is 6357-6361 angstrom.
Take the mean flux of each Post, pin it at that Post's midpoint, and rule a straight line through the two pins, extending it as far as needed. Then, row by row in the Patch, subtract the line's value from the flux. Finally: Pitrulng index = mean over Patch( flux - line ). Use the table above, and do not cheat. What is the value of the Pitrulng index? 0.4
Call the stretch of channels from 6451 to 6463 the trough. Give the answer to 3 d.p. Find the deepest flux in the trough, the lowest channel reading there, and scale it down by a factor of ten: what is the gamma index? 0.389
